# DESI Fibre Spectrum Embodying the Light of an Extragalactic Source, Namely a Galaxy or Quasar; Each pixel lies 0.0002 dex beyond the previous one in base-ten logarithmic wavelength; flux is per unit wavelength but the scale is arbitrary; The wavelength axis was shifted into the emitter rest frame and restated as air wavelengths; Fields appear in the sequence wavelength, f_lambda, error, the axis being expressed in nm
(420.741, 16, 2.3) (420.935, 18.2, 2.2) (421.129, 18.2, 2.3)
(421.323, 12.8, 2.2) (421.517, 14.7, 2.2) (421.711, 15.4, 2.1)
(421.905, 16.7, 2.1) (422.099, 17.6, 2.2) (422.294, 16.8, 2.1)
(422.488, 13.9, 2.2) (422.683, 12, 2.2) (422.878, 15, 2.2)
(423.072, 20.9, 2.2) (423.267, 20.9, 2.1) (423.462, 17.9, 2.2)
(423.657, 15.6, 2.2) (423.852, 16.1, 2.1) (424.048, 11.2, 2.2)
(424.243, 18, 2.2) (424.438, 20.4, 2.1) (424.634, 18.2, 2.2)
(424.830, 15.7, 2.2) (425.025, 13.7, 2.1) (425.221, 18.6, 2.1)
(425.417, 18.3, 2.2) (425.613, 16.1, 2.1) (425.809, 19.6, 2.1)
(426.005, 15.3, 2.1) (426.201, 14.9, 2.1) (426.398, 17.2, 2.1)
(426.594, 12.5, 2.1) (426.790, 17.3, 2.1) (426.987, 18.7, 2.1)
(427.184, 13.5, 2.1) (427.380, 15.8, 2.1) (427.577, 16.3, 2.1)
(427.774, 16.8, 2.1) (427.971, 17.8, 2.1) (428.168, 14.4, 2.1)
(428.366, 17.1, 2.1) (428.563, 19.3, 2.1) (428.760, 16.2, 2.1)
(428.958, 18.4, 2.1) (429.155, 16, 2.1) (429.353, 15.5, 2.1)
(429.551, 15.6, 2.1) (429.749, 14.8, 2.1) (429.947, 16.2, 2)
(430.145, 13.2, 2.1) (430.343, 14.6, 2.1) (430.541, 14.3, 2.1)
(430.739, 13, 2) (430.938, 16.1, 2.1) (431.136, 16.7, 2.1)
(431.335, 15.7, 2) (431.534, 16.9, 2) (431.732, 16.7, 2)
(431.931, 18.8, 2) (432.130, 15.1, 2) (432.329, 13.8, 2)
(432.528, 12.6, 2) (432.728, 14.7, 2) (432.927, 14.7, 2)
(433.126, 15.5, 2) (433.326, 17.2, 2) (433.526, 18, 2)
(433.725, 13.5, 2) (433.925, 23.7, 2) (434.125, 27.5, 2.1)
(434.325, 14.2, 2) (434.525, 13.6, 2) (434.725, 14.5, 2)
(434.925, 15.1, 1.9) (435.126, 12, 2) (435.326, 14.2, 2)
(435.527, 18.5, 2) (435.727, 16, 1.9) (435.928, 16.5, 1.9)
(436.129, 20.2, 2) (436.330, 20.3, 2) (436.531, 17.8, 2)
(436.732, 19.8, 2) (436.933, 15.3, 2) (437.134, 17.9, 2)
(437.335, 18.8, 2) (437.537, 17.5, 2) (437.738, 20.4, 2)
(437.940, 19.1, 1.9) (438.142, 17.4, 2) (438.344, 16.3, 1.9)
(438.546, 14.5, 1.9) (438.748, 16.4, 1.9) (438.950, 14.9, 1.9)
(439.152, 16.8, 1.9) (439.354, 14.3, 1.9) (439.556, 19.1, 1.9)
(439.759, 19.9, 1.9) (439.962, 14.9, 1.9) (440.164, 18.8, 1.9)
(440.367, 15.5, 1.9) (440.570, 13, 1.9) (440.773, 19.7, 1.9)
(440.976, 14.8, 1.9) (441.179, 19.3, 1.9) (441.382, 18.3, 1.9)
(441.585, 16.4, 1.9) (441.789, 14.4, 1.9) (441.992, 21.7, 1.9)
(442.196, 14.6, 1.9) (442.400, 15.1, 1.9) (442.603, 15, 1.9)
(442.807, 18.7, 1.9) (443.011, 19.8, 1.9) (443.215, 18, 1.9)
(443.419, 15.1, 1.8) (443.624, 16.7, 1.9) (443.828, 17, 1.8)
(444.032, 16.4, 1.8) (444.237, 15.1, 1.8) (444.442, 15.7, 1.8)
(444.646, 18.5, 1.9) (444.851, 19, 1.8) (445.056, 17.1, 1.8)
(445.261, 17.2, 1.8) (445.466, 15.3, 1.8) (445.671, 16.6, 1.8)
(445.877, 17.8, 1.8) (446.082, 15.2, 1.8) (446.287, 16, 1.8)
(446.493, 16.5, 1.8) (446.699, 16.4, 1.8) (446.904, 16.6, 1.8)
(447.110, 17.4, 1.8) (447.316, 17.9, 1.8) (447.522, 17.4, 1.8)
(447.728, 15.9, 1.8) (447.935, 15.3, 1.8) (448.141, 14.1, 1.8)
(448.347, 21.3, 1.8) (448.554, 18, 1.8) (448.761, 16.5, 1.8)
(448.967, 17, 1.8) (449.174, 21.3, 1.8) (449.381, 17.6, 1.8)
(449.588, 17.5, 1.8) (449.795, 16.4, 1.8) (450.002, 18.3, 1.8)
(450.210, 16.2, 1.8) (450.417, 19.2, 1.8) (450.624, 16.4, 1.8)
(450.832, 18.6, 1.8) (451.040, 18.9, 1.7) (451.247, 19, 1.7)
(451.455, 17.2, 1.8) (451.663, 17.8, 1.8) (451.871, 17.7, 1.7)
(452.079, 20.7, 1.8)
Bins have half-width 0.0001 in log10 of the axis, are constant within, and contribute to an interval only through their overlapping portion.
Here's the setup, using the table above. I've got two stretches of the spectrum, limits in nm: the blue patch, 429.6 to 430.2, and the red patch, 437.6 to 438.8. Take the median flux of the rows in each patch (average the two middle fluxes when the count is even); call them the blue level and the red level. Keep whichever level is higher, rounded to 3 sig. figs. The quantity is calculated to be 16.9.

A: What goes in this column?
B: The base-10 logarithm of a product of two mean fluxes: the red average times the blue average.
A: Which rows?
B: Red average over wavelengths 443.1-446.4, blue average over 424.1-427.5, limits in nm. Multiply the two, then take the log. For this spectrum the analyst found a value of 2.44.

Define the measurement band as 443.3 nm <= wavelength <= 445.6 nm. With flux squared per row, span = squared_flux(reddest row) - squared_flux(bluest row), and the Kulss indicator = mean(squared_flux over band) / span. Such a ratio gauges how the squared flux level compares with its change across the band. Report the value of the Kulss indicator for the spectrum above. 46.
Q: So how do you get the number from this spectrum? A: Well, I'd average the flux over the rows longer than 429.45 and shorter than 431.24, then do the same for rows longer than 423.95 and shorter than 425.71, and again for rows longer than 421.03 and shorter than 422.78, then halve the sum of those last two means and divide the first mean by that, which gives 0.93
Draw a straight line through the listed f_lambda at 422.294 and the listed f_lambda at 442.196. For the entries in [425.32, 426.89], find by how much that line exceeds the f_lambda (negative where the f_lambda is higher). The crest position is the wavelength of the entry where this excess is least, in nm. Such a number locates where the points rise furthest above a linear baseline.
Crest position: 425.809 nm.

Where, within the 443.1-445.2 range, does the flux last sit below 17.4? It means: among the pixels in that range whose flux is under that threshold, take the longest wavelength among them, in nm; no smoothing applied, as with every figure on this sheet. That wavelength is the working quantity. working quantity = 445.056 nm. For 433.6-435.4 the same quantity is 435.326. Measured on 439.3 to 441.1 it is 440.976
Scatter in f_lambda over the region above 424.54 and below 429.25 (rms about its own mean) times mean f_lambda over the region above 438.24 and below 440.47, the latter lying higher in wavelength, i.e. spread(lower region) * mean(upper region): 31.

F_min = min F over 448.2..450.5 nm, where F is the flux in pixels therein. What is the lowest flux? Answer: 16.2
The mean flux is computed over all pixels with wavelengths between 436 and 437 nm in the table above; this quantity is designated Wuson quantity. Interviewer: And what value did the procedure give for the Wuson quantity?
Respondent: 18.7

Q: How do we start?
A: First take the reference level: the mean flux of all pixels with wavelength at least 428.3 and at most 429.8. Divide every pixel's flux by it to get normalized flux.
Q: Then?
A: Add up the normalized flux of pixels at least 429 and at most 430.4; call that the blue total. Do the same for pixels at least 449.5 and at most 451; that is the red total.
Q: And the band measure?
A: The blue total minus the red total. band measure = -1.0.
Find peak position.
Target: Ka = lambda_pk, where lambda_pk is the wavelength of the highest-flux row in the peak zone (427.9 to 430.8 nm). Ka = 428.563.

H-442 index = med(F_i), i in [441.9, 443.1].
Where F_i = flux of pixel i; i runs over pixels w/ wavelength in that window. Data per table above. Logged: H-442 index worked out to 16.9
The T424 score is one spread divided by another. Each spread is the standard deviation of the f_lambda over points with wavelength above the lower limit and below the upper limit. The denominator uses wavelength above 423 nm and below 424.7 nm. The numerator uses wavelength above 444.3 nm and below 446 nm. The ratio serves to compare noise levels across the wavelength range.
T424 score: 0.41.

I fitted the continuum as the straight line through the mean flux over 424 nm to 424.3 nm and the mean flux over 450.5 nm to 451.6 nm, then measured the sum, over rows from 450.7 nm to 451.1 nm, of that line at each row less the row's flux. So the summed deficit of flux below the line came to -1.5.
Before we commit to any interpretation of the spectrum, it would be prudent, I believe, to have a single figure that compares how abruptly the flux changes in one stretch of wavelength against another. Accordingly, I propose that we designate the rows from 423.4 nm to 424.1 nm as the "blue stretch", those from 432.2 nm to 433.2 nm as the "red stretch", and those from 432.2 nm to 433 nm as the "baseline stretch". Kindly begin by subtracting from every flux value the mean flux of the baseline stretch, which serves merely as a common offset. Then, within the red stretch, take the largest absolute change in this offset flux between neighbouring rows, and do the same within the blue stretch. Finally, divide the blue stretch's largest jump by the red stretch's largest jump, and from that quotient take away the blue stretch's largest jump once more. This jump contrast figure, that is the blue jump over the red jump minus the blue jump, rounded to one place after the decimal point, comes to -2.6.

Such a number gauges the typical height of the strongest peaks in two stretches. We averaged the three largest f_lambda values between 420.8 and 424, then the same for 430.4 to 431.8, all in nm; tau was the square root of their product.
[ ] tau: 18.3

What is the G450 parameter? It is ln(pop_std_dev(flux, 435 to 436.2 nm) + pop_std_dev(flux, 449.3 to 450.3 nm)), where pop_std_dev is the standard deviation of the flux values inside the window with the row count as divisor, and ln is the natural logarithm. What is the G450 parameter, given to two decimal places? 1.24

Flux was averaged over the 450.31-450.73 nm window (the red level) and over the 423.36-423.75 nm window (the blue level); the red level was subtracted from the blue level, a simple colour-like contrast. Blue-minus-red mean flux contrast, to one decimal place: -1.0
